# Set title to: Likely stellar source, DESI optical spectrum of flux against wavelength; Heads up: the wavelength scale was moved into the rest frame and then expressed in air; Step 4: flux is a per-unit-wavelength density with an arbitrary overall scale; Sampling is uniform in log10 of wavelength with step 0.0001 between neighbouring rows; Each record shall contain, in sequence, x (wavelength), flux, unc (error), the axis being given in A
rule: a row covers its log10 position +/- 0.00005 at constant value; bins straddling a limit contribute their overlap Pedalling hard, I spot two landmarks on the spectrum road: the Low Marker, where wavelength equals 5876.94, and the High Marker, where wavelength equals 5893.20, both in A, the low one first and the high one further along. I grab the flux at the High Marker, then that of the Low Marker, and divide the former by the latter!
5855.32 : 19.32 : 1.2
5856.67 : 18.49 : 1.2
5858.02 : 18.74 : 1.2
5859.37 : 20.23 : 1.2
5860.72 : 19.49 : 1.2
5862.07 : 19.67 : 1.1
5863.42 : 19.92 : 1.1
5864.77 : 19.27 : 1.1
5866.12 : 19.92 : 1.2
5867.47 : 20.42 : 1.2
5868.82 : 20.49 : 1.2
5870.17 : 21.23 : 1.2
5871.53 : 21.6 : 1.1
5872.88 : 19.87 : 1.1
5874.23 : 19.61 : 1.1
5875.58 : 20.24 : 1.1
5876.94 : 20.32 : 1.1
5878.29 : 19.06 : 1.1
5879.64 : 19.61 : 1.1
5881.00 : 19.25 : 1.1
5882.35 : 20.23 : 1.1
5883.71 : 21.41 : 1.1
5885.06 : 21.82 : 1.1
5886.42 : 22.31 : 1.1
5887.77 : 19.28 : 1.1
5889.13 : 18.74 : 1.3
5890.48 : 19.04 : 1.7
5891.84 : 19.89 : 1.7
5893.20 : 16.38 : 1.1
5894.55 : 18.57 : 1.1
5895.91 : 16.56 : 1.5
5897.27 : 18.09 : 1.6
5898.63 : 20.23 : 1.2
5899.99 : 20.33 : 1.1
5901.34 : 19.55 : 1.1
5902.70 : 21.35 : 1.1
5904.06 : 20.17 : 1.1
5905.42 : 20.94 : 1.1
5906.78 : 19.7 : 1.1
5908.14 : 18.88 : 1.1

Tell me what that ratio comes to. 0.81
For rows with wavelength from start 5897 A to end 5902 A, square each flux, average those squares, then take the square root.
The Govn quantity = 19.6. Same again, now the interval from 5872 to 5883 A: 19.8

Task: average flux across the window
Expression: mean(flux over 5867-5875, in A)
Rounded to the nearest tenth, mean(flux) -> 20.5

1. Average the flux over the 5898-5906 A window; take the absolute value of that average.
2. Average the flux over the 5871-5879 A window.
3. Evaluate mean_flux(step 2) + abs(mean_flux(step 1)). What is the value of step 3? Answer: 40.5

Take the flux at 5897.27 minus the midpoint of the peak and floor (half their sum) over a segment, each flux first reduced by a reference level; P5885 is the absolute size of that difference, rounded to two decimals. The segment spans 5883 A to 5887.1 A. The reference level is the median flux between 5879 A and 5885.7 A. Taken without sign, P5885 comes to 3.77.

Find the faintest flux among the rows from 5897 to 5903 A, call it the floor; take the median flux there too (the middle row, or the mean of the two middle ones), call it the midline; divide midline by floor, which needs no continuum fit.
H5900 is 1.12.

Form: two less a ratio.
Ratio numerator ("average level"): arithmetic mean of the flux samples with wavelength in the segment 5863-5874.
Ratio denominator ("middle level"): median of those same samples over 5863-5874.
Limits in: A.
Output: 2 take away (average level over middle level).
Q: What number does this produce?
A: 0.99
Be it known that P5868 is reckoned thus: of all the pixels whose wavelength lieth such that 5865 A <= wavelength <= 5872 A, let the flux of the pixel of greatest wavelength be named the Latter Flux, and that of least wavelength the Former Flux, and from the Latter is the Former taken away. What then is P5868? 1.7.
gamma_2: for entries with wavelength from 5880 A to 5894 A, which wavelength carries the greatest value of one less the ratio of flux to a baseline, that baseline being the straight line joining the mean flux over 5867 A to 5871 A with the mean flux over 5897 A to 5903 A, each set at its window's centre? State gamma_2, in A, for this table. 5893.20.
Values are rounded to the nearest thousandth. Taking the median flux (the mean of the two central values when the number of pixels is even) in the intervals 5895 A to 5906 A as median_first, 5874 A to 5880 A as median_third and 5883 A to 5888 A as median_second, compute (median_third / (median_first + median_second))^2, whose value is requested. 0.220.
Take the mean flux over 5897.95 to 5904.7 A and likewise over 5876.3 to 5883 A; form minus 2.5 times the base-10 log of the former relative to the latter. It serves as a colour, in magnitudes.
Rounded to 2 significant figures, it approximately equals -0.034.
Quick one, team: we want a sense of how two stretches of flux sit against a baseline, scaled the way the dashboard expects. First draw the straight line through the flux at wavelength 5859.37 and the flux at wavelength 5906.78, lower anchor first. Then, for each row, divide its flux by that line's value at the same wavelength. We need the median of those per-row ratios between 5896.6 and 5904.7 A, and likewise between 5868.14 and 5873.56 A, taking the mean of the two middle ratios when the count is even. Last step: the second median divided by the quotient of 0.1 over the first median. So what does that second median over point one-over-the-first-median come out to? 10.6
